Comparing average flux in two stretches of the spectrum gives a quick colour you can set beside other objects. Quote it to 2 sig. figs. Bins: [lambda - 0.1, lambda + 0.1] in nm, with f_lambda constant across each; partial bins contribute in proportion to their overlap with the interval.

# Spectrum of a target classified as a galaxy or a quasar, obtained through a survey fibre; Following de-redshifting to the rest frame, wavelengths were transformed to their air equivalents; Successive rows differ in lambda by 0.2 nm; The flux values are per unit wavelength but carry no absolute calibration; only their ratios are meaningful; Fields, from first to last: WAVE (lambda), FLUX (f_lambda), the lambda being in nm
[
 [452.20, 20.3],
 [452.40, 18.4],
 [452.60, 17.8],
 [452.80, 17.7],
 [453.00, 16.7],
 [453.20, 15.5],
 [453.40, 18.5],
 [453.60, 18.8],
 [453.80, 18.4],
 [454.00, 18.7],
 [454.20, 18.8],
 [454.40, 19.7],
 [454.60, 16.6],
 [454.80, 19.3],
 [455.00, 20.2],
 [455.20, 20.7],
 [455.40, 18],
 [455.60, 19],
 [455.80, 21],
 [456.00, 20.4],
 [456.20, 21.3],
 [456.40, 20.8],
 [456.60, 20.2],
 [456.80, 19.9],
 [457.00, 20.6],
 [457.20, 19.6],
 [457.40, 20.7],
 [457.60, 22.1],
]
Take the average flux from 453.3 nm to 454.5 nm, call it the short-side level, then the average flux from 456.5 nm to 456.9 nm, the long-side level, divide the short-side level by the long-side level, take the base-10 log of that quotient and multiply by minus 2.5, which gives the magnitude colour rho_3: 0.069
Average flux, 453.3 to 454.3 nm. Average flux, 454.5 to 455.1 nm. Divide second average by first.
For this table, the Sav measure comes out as 1.00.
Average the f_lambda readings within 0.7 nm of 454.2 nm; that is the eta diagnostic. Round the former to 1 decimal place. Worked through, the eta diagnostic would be 18.6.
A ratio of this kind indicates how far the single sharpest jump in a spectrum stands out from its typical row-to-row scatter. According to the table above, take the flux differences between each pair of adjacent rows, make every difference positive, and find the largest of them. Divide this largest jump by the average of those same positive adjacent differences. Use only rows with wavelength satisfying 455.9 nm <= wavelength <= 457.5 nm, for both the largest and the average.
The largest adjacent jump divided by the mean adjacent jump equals 1.51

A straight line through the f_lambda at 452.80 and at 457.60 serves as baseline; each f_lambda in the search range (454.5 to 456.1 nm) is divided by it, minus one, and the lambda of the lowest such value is 454.60 nm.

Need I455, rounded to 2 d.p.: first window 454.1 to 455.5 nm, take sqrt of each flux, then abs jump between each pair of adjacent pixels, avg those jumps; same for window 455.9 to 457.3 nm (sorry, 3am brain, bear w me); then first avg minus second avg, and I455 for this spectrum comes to 0.13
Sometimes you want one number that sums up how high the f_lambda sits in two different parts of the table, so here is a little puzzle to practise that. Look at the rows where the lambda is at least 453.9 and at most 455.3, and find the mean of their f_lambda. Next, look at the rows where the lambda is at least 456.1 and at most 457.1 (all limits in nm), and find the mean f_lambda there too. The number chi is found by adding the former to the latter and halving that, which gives 19.9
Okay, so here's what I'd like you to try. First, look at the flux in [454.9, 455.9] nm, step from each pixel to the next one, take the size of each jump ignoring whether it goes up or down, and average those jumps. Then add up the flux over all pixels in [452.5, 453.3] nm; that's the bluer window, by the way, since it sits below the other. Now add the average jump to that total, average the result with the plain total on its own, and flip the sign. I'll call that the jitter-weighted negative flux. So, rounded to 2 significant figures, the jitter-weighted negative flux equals -68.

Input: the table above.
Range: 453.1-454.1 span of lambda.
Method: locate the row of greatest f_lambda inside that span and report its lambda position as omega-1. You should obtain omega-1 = 453.60 nm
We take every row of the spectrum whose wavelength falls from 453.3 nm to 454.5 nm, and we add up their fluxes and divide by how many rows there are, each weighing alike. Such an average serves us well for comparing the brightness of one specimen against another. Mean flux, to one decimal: 18.8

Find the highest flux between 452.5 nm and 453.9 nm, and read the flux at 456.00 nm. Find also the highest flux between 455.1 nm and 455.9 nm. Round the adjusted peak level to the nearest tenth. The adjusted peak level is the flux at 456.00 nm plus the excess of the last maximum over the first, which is 22.6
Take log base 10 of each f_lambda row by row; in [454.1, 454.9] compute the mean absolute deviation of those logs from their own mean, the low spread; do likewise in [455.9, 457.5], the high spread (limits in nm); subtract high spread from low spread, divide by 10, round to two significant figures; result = 0.0015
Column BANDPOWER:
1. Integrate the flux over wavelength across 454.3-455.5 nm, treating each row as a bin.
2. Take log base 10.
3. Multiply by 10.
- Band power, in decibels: 13.6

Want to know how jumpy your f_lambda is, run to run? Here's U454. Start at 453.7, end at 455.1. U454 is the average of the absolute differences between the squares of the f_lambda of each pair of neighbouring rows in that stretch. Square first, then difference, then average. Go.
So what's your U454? 49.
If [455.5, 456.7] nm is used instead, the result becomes 38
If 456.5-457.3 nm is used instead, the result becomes 27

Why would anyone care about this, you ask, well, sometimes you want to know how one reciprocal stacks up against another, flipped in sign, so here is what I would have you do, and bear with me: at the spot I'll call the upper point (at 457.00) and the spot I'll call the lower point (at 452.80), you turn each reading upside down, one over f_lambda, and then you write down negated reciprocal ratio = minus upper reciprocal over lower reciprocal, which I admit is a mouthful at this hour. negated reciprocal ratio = -0.86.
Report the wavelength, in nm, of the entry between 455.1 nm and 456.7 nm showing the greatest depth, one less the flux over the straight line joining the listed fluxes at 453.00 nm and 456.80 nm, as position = 455.40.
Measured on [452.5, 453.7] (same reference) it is 453.20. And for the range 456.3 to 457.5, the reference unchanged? 457.20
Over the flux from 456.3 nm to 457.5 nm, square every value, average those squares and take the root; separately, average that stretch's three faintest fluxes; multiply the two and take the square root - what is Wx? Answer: 20.1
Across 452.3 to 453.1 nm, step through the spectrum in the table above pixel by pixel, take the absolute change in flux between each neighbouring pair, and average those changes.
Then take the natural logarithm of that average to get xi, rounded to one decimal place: -0.6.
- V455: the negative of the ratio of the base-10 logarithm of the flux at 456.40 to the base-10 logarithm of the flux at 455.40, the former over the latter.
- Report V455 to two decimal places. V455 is -1.05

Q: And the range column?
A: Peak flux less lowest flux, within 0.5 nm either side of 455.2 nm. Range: 2.7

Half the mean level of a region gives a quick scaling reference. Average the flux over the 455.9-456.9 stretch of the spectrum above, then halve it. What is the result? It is 10.3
